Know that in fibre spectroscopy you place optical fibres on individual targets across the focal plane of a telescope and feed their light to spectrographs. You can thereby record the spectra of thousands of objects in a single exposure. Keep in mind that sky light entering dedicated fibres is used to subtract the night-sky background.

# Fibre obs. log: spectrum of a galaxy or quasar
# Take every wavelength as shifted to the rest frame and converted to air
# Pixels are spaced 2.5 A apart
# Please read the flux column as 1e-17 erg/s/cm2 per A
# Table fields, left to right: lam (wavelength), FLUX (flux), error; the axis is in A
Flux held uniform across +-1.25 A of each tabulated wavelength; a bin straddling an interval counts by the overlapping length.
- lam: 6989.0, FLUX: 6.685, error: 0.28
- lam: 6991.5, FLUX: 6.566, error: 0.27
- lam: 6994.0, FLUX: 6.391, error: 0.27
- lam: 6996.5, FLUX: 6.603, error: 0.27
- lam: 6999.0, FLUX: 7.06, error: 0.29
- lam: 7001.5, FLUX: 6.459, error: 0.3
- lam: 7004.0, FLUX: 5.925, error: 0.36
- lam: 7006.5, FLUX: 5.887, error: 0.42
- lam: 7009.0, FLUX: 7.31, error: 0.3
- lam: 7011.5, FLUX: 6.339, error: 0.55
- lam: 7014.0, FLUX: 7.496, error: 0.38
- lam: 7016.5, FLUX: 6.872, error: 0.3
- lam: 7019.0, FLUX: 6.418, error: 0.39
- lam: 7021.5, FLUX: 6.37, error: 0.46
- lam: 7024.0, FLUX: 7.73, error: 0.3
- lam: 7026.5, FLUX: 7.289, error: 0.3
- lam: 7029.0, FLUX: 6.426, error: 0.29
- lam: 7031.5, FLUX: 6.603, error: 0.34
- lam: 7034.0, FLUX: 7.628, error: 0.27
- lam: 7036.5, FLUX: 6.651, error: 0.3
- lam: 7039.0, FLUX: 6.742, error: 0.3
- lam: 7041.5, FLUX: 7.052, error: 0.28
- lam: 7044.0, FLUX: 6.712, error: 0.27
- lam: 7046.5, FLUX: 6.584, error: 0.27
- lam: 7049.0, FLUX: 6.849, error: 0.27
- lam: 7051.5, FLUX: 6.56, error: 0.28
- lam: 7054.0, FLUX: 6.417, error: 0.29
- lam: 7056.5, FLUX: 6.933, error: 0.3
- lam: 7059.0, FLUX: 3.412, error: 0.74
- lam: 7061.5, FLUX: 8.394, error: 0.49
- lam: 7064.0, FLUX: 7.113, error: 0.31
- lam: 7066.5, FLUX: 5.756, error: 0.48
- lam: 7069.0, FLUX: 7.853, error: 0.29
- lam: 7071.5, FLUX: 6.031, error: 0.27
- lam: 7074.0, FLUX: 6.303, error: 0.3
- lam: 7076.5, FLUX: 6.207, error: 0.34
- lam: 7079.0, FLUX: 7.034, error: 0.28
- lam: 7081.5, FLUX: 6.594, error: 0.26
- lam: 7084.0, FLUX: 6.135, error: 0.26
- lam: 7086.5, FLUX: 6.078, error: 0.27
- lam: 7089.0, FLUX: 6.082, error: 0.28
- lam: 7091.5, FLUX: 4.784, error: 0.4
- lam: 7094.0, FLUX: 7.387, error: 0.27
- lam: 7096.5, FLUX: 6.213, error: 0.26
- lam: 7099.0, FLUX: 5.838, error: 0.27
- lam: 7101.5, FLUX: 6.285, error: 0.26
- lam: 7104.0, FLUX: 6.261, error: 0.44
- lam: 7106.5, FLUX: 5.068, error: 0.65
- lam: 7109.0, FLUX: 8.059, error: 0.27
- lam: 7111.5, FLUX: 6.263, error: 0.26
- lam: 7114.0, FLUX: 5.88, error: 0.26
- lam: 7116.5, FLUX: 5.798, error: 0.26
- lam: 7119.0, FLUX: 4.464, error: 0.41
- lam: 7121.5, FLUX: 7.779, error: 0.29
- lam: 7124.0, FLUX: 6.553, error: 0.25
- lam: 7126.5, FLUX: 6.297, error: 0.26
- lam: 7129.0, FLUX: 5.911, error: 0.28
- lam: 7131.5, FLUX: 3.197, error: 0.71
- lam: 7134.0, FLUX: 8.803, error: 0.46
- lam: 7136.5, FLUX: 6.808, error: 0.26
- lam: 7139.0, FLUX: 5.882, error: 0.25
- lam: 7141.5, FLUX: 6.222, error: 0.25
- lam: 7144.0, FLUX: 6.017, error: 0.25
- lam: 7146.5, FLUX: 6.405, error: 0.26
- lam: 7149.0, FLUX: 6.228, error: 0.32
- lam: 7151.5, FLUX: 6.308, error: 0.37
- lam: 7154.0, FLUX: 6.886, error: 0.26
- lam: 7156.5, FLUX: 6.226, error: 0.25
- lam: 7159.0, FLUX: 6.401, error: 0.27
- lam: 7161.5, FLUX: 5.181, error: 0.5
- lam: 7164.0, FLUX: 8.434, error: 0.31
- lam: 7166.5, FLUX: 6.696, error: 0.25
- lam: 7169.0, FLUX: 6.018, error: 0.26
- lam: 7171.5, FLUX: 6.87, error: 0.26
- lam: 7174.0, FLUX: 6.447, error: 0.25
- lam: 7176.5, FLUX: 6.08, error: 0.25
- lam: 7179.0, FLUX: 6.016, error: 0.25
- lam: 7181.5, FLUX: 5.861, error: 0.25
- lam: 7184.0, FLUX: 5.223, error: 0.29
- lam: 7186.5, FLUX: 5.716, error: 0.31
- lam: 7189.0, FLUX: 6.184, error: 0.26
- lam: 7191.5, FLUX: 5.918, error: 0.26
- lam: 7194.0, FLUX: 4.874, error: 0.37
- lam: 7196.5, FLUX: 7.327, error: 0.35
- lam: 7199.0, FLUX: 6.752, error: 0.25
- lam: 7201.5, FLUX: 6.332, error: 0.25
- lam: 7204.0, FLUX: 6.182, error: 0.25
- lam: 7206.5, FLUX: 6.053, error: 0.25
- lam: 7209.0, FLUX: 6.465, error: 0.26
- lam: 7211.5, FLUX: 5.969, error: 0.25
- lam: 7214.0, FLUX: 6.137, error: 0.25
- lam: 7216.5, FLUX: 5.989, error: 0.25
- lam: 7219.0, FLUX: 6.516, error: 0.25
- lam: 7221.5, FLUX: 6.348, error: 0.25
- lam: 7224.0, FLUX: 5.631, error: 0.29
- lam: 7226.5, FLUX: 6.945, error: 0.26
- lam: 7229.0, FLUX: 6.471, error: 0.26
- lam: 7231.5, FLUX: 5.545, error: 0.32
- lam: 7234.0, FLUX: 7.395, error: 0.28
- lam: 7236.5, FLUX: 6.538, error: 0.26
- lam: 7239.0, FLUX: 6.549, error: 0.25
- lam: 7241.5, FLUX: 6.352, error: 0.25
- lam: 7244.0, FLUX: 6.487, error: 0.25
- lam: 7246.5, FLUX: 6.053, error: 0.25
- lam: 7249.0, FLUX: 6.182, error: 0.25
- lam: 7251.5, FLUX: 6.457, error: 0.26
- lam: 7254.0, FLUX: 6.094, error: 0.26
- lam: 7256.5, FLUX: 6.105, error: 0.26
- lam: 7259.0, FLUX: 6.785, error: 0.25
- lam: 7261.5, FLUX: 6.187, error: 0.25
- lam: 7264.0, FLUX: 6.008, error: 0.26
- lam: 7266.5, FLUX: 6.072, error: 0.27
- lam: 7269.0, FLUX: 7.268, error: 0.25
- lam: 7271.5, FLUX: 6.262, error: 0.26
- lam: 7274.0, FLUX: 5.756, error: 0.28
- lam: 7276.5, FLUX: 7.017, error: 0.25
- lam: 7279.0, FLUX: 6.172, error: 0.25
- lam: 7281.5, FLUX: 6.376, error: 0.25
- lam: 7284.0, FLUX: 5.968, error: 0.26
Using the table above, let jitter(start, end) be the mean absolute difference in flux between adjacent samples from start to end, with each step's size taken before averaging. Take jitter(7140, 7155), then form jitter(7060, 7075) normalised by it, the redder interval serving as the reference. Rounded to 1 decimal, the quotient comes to 4.8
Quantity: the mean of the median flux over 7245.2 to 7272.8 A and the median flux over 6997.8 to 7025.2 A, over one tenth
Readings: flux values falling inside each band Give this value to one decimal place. 63.2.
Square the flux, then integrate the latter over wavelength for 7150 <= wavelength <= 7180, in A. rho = 1270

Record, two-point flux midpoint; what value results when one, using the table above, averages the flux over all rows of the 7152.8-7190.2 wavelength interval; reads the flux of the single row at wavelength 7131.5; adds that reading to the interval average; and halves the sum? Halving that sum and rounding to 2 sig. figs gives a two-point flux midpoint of 4.7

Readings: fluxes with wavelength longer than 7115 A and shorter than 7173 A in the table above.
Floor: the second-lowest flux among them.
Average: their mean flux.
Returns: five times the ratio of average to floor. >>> 7.1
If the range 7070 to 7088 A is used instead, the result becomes 5.2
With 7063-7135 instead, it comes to 7.0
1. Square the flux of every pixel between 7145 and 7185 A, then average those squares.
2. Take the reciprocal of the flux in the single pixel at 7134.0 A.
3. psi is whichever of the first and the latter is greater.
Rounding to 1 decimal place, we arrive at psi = 40.6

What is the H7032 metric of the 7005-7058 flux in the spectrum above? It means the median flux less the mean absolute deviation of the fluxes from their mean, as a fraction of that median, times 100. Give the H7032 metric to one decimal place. 94.4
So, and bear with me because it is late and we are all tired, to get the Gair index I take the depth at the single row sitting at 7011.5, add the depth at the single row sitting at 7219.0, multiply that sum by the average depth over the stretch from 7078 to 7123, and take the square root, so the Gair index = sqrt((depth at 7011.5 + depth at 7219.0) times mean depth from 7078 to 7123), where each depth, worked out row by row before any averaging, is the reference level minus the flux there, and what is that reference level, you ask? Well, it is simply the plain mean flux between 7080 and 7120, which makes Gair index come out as 0.3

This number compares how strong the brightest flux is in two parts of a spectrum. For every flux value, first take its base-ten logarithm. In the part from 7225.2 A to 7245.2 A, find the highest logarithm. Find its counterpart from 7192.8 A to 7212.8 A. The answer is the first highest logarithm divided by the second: 1.00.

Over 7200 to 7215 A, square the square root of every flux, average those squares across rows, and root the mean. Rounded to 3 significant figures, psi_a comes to 2.49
